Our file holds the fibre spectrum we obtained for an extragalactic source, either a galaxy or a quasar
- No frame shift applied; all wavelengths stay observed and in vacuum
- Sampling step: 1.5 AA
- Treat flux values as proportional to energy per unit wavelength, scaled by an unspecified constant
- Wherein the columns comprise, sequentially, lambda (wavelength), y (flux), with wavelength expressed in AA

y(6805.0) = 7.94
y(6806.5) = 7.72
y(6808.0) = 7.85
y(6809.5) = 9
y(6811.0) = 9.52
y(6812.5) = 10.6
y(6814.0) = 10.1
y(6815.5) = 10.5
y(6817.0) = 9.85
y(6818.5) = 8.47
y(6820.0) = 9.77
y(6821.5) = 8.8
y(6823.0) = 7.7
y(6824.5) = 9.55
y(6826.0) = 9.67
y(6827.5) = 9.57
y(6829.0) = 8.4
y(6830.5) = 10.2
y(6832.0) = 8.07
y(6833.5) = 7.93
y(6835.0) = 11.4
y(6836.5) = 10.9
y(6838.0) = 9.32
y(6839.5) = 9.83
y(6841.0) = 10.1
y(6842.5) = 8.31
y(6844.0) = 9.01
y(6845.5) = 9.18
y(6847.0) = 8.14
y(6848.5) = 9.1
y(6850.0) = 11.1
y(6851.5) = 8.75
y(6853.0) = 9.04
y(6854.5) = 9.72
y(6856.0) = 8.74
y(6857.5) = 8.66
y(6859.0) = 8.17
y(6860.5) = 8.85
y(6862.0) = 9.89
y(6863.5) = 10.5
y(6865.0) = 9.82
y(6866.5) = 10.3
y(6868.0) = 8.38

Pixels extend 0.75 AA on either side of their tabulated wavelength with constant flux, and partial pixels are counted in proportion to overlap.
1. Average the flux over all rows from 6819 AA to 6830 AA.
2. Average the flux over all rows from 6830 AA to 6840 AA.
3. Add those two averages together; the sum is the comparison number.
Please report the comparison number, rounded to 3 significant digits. 18.7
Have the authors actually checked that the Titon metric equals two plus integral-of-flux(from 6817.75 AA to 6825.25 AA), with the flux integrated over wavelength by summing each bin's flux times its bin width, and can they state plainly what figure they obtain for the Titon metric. 68.4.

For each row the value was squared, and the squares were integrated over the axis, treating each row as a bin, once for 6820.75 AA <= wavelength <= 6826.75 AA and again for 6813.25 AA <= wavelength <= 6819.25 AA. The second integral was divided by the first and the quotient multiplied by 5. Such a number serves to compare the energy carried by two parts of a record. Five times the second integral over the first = 5.9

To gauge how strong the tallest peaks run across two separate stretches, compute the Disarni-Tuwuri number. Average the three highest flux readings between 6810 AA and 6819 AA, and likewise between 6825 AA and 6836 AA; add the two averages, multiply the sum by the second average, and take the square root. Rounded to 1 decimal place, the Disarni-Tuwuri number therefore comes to 14.7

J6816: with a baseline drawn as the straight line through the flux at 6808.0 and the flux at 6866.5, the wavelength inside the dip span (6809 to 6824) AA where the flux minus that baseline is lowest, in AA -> 6823.0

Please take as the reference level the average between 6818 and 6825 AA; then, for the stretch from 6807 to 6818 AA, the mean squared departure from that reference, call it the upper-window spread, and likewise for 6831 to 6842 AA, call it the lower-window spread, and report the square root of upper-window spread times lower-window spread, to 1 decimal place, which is 1.7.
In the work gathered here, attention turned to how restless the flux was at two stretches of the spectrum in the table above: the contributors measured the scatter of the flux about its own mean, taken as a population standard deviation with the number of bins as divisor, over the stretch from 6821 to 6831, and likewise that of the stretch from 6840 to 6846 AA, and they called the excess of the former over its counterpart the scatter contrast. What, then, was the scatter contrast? 0.16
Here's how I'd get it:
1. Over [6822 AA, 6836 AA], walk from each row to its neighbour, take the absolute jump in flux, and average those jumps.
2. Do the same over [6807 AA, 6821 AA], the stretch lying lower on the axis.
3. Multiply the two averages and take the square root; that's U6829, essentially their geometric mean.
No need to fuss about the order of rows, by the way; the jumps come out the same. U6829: 1.08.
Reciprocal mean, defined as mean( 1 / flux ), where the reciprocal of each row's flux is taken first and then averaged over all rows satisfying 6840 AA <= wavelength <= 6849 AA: 0.112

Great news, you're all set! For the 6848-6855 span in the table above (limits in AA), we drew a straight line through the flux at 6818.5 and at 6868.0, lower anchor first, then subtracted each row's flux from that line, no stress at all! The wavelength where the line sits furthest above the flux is 6851.5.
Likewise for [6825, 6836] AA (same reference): 6833.5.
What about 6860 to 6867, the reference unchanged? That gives 6860.5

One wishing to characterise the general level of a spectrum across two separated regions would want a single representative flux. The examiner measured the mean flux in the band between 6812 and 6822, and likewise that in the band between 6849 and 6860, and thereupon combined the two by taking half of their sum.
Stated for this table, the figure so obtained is 9.4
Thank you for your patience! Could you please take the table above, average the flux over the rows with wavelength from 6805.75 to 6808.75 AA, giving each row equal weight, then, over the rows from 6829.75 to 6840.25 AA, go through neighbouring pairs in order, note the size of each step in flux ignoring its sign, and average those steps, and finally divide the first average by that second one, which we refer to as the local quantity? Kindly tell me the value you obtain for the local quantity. 6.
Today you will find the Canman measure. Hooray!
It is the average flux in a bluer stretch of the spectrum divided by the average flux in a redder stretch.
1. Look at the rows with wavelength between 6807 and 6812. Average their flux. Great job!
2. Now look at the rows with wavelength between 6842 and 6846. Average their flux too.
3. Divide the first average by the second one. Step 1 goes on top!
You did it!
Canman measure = 1.00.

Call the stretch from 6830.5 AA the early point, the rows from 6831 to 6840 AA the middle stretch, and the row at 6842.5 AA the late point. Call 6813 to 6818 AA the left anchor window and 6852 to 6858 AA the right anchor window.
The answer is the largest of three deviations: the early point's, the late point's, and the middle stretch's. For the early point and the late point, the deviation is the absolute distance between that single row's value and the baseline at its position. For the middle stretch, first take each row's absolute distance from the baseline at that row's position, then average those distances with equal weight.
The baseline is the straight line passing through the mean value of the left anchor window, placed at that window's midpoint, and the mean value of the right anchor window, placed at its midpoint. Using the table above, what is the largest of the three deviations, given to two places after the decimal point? 1.17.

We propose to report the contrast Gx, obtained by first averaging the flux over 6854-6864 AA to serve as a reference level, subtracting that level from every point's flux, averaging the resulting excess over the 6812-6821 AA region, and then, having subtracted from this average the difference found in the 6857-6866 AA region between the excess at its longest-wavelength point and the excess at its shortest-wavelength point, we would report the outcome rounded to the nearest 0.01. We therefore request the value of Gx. -0.50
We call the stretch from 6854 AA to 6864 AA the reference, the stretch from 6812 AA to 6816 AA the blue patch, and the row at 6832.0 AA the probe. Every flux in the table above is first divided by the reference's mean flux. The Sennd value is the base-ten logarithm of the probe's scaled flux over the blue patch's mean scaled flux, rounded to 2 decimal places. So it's -0.11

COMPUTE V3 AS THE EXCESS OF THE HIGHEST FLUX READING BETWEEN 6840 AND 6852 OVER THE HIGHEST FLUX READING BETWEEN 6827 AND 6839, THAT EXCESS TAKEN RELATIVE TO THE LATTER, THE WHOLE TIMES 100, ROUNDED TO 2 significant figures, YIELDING -2.6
